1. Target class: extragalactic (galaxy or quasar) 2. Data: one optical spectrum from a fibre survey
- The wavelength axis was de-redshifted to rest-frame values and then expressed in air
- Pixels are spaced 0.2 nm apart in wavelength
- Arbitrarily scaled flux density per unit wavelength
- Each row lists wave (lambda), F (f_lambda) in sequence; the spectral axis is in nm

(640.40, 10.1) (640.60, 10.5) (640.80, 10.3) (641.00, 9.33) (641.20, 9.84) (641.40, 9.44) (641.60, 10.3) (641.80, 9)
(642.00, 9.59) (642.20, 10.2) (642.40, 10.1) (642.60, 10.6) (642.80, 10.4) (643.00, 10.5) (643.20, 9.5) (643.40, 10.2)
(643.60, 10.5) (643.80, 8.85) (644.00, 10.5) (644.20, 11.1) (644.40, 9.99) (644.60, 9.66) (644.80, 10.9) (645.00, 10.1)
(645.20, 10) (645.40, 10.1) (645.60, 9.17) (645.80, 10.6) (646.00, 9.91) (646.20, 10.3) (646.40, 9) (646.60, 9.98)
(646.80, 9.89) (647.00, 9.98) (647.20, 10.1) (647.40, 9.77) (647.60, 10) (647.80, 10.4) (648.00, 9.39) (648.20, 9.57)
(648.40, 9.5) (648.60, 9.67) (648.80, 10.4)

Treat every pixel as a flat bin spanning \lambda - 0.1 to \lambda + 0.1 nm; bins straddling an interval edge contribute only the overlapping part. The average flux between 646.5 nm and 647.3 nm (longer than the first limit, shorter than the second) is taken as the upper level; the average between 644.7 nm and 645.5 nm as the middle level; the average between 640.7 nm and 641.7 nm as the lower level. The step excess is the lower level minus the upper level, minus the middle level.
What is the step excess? -10.4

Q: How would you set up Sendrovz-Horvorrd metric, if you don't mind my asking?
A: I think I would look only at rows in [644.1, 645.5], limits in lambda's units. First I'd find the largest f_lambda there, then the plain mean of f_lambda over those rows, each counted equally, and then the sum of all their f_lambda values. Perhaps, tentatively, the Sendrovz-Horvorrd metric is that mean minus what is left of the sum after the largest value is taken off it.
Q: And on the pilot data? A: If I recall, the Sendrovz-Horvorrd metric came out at -50.5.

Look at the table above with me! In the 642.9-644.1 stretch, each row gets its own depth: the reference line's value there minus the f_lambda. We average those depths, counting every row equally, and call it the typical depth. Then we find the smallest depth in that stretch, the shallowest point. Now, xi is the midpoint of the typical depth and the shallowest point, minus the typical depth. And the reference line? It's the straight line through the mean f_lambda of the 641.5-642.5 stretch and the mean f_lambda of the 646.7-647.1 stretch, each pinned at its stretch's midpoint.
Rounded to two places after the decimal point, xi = -0.25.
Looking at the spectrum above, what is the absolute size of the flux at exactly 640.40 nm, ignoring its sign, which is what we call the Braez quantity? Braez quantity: 10.1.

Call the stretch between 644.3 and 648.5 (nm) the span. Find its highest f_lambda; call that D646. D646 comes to 10.9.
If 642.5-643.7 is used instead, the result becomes 10.6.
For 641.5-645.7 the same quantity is 11.1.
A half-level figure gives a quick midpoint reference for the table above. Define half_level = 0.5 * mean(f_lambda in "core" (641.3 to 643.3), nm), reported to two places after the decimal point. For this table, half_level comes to 4.98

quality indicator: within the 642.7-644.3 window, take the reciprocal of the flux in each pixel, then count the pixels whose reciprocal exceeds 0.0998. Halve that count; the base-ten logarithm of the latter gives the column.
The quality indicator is 0.0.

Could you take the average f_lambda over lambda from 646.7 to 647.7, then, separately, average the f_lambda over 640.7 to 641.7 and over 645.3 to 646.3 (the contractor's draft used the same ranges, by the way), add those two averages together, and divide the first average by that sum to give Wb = 0.501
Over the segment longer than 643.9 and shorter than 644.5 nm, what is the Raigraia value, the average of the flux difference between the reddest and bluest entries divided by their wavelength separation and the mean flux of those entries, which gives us 4.63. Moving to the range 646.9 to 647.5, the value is 4.71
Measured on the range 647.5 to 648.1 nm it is 4.20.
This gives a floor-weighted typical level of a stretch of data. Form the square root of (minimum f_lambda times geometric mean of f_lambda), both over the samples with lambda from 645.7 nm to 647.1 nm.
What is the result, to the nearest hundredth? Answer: 9.46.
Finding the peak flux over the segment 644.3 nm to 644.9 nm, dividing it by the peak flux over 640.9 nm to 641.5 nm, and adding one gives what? 2.11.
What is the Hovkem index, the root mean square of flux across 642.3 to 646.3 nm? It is 10.2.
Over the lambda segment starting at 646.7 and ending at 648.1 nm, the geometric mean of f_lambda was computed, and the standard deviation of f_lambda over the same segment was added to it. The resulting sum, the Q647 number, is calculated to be 10.2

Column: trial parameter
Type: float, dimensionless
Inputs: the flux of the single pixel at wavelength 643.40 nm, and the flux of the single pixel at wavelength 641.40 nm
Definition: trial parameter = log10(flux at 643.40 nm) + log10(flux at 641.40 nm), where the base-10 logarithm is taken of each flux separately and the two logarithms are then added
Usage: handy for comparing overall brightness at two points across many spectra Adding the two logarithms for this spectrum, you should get 1.98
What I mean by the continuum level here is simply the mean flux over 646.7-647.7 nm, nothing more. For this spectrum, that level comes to 9.9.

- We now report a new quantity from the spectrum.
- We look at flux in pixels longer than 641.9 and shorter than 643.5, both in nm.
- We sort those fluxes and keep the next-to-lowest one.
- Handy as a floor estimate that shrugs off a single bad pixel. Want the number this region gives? 9.59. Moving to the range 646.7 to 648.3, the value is 9.57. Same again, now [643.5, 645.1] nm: 9.66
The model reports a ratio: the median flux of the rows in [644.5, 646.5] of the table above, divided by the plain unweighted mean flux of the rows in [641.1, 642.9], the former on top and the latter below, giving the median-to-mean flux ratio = 1.01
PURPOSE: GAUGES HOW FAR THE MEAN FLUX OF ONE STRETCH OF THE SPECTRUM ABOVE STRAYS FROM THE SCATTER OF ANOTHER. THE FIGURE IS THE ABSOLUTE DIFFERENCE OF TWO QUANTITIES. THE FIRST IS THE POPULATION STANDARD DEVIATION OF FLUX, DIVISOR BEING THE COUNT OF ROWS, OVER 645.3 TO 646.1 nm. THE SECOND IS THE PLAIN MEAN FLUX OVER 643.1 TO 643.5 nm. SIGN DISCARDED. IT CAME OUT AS 9.34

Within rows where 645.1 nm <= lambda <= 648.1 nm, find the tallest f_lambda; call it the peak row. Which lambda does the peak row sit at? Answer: 645.80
